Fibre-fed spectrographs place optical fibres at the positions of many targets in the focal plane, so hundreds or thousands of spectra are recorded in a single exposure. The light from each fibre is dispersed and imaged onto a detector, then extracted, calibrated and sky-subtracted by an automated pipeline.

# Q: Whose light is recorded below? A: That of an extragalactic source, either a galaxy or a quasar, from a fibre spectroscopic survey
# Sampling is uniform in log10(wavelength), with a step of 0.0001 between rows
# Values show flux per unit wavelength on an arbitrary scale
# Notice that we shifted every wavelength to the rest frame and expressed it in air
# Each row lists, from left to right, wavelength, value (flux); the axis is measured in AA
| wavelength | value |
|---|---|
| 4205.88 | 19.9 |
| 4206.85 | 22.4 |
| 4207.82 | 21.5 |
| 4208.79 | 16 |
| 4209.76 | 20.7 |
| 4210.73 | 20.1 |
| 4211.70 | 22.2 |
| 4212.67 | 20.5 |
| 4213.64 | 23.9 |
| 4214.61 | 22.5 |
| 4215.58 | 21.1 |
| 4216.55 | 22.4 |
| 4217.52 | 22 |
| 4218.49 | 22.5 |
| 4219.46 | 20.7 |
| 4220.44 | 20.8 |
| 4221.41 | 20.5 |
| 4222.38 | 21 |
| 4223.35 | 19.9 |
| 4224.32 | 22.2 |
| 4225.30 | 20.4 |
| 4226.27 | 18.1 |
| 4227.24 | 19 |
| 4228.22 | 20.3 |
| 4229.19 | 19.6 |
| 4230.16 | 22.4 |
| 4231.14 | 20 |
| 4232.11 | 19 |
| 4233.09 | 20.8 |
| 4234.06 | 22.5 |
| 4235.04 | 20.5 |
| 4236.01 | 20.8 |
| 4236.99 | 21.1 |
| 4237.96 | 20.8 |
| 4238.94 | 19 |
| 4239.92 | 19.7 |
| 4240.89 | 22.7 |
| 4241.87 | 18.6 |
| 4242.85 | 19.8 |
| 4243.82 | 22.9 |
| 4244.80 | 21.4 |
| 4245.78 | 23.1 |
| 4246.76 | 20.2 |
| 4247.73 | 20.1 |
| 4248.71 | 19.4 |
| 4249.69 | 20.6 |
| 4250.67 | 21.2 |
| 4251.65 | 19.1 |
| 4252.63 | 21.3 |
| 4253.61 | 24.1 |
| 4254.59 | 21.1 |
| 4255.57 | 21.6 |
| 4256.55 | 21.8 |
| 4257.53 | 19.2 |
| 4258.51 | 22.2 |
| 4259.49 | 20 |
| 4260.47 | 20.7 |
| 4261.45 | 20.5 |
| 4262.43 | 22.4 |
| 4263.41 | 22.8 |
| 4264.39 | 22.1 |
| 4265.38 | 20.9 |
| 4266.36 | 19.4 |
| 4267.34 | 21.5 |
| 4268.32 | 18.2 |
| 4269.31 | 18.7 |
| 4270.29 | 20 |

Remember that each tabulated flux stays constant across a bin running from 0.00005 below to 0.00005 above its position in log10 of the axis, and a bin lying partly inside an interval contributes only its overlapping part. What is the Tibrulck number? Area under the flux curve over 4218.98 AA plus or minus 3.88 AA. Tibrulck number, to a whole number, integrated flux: 166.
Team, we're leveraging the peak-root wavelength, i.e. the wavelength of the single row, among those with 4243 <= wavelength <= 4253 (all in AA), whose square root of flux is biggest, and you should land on 4245.78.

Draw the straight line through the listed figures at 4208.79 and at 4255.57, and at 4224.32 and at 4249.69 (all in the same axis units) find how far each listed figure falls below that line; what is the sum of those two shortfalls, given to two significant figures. -4.0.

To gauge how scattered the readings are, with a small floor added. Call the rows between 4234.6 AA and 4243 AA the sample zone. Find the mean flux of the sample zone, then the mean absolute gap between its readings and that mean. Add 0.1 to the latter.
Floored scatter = 1.04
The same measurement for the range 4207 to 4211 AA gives 1.89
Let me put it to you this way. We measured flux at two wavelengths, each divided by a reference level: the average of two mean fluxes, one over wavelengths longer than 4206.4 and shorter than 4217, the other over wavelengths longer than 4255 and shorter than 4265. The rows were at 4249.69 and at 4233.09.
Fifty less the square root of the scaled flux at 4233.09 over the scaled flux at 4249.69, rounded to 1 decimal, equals 49.0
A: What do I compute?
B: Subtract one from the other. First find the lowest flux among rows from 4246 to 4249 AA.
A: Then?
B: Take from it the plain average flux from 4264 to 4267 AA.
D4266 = -1.4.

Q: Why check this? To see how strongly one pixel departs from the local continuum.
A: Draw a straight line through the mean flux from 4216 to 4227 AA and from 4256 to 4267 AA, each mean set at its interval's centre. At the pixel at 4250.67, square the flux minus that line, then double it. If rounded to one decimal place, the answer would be 0.0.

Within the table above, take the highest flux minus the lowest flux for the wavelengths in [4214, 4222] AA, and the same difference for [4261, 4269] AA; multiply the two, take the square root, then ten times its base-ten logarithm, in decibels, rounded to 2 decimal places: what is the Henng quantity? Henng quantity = 4.82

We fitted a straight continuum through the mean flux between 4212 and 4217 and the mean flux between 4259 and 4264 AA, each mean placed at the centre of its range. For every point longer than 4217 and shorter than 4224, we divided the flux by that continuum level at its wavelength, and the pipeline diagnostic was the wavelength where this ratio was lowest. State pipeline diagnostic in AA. 4223.35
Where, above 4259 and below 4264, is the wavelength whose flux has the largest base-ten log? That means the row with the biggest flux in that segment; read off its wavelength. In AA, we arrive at 4263.41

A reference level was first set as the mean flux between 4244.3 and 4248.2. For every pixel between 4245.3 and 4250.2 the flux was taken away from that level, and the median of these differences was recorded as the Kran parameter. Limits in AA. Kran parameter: 1.0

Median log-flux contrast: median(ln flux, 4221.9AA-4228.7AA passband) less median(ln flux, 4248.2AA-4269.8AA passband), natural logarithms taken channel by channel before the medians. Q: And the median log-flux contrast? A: -0.034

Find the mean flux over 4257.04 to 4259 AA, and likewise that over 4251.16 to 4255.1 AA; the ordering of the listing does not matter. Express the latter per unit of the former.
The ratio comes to 1.03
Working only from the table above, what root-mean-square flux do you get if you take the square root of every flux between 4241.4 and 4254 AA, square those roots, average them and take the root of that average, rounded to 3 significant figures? 4.57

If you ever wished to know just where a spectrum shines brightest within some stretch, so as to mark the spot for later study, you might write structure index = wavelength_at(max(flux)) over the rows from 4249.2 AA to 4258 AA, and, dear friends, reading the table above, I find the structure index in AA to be 4253.61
